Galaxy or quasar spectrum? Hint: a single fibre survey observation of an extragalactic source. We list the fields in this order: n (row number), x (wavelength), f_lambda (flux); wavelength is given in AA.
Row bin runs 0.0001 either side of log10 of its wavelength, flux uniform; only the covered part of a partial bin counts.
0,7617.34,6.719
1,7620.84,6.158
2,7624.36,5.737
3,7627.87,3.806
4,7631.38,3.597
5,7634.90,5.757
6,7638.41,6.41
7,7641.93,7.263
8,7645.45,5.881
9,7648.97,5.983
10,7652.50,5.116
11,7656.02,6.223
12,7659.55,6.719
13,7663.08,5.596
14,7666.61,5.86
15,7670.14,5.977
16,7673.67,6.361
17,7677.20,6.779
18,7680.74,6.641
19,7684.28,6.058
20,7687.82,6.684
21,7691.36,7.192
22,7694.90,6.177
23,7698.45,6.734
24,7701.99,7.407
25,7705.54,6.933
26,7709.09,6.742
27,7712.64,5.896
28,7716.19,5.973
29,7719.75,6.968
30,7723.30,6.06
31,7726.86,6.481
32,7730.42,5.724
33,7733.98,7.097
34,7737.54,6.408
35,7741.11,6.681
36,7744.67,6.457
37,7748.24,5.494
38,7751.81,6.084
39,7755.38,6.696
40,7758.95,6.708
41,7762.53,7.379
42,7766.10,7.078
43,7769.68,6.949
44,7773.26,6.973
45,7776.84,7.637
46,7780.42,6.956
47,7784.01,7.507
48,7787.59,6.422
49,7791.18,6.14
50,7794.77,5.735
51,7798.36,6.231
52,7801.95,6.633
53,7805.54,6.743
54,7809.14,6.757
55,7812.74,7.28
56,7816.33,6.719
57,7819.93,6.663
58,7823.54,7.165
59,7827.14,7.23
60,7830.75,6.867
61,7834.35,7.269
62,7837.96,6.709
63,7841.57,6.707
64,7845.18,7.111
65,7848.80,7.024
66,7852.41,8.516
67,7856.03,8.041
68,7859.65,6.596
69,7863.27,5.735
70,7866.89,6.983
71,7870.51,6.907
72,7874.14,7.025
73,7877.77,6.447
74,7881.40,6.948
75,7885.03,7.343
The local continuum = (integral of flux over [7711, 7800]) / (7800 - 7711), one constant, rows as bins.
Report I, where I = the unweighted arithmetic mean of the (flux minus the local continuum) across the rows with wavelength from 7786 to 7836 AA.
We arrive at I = 0.15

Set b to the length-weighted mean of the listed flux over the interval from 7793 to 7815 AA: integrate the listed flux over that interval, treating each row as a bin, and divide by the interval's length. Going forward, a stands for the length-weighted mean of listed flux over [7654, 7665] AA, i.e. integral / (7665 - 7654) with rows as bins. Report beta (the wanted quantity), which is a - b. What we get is -0.42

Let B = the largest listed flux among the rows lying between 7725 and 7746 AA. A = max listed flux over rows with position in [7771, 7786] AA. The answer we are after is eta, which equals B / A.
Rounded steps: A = 7.637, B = 7.097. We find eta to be 0.93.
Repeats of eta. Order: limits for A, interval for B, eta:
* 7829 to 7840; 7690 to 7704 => 1.02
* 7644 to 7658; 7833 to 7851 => 1.17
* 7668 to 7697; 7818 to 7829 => 1.01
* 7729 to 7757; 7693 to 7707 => 1.04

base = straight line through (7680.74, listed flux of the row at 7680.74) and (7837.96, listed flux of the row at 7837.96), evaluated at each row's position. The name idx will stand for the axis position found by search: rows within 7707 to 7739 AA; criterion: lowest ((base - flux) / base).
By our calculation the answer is 7733.98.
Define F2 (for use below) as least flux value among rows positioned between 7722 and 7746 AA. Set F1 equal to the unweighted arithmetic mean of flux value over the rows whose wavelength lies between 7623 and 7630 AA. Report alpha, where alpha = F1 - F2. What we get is -1.0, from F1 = 4.8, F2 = 5.724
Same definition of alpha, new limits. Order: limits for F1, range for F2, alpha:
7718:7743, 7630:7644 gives 2.9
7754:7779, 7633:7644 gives 1.3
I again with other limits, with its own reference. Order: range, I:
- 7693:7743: -0.03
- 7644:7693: -0.33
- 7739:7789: 0.24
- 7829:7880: 0.44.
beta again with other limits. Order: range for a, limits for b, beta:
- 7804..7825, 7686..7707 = 0.03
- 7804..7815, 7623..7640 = 1.89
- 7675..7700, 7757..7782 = -0.49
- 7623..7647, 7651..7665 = -0.44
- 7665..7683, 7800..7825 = -0.52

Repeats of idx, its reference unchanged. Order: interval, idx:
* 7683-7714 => 7701.99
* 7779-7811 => 7784.01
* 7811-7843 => 7812.74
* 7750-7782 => 7776.84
